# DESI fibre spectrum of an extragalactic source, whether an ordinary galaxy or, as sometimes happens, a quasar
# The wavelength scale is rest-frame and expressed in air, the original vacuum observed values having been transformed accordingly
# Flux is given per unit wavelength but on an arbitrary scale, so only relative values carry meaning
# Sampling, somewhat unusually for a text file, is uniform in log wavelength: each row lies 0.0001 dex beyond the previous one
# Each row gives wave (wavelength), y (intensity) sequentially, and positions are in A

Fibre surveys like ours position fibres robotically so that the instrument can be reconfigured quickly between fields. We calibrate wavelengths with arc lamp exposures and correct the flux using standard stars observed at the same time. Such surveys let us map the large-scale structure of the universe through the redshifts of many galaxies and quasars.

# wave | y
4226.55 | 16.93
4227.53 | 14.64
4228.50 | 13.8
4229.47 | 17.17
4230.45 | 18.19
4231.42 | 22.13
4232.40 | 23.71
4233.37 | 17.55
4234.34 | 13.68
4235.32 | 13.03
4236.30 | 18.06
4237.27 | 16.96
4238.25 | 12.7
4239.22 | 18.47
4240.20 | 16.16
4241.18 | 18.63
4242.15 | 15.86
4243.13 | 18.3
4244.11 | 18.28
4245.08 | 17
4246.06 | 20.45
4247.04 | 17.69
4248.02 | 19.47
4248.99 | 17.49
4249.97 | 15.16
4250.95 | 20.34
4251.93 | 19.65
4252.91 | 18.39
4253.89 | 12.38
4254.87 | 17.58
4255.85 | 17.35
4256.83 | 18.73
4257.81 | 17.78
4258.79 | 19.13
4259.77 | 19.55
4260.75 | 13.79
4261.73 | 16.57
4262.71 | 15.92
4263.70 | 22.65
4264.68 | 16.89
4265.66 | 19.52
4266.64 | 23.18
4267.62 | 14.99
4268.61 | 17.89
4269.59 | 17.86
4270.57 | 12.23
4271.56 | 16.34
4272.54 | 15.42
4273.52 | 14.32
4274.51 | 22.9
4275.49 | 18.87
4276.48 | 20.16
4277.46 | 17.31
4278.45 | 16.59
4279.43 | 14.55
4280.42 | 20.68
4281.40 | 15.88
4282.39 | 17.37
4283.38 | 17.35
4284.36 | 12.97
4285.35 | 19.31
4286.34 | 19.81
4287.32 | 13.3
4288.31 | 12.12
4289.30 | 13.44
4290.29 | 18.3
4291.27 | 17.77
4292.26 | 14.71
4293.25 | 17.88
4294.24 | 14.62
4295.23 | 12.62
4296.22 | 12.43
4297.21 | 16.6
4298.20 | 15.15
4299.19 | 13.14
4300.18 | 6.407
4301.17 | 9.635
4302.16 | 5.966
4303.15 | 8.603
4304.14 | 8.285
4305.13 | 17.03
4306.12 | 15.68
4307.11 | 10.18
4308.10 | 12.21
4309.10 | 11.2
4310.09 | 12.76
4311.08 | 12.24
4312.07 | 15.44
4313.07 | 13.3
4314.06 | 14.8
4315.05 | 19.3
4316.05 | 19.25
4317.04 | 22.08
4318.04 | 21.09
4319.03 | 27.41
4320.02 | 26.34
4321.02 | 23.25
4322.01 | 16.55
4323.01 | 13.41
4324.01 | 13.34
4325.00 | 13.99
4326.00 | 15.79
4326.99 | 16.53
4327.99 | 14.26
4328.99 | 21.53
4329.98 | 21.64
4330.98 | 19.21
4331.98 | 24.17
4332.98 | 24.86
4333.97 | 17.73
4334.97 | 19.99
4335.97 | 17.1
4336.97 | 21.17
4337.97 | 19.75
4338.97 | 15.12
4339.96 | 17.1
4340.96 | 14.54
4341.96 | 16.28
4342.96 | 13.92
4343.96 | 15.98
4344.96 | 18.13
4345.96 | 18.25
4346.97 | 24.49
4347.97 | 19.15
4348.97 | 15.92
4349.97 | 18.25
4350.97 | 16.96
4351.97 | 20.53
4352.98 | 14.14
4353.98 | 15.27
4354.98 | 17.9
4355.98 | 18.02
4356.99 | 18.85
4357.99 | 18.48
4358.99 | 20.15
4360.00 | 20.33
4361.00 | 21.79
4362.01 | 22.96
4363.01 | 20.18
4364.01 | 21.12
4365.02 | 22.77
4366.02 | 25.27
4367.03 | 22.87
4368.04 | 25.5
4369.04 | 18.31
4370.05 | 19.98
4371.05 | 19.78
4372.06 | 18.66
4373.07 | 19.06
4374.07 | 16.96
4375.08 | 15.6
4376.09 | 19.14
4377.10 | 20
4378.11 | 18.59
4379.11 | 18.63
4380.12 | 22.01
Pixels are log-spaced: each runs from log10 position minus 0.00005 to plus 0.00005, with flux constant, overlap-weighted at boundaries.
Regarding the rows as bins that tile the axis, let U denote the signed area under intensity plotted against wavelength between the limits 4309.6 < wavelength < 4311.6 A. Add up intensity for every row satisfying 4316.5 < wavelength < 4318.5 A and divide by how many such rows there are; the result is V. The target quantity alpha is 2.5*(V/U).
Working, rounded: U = 25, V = 21.6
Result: 2.15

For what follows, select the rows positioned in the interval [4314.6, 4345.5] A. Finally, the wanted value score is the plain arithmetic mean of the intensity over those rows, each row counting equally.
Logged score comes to 18.7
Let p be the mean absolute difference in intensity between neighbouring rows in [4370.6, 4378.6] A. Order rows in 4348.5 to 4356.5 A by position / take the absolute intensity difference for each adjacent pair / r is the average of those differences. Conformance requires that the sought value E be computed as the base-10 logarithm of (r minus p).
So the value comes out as -0.02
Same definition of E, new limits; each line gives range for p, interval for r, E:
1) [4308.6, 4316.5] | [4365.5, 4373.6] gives -0.51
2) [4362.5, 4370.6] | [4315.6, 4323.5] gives -0.13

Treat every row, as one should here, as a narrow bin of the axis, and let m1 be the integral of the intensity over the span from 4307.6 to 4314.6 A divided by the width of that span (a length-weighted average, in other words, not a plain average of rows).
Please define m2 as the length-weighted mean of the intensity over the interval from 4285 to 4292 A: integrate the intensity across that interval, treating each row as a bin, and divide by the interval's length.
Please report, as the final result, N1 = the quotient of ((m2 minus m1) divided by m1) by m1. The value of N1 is 0.017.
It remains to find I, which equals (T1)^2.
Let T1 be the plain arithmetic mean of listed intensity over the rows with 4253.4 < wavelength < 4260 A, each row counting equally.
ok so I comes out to 306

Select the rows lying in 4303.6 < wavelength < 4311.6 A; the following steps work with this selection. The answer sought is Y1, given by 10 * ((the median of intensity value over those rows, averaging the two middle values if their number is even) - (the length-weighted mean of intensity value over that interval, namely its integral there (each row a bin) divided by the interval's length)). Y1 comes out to -2.2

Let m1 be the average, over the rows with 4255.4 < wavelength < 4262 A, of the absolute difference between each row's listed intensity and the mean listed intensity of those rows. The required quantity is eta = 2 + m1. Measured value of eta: 3.4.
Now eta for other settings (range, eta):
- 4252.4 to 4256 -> 4.0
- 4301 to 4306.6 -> 5.7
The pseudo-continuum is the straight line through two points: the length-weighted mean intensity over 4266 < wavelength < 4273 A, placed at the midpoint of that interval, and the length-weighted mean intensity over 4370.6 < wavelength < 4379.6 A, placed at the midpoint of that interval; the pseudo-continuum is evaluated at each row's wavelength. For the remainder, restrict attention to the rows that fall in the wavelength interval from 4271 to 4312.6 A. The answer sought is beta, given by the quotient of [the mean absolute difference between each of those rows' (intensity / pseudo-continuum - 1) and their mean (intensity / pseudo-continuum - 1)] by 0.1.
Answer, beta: 1.8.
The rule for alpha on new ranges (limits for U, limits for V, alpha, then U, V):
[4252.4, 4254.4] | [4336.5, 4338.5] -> 1.66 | 31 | 20.5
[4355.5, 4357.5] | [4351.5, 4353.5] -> 1.18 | 37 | 17.3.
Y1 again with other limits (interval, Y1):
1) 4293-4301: 5.7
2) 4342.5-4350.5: 1.7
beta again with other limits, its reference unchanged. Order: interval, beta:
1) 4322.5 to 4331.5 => 1.5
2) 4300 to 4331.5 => 2.4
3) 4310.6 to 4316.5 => 1.3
